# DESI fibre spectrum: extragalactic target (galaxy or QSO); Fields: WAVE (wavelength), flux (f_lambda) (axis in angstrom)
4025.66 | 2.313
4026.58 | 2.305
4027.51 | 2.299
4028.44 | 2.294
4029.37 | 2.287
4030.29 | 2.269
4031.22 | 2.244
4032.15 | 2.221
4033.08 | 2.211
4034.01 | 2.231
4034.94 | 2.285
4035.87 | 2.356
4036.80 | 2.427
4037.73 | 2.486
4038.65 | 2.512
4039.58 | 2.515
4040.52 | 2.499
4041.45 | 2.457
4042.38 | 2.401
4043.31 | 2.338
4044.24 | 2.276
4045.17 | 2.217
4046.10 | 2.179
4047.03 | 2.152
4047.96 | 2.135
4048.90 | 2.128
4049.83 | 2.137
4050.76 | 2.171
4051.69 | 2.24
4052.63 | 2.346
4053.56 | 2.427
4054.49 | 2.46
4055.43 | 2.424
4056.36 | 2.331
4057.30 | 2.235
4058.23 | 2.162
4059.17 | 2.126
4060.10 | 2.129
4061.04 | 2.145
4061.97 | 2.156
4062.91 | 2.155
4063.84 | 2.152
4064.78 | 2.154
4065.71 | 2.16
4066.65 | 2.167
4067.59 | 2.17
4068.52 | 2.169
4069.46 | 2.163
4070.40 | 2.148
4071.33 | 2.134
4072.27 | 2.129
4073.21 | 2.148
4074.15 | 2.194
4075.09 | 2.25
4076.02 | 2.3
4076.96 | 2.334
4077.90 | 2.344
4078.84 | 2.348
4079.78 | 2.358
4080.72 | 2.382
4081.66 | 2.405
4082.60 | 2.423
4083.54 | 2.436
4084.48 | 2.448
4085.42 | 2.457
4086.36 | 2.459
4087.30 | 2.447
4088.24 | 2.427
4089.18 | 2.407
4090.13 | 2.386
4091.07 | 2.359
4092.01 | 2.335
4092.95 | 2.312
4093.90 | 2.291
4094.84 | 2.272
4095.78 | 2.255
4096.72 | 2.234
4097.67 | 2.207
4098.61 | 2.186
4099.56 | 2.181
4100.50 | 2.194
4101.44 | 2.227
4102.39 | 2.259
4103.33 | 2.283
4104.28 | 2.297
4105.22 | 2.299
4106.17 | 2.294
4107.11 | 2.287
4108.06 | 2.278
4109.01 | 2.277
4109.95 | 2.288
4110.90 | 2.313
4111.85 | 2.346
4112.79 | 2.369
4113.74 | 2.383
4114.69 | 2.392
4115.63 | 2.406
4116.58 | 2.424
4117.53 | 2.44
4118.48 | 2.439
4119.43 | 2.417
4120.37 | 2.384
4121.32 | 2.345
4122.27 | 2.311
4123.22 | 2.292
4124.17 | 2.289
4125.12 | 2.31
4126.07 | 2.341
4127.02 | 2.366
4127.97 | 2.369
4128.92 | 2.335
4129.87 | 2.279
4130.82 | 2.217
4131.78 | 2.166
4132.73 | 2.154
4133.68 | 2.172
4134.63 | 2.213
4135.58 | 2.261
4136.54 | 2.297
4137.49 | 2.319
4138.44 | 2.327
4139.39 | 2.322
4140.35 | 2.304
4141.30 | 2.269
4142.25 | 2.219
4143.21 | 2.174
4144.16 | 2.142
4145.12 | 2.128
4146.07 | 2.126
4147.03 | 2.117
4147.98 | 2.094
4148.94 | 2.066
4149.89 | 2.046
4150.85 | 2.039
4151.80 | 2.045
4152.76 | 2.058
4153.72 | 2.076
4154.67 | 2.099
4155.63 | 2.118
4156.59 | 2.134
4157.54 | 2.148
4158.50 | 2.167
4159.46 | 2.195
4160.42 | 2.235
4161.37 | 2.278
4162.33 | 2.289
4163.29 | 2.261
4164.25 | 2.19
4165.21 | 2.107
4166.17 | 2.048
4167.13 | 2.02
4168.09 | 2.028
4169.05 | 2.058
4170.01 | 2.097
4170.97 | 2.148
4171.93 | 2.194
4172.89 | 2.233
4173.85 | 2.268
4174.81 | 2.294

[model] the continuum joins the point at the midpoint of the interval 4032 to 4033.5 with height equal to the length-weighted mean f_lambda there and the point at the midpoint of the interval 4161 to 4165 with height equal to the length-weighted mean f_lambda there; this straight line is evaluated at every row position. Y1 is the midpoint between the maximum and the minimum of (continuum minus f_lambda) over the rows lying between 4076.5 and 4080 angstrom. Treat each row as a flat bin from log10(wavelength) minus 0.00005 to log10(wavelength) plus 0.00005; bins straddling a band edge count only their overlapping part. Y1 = -0.12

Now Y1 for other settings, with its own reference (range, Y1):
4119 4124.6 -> -0.12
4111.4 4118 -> -0.16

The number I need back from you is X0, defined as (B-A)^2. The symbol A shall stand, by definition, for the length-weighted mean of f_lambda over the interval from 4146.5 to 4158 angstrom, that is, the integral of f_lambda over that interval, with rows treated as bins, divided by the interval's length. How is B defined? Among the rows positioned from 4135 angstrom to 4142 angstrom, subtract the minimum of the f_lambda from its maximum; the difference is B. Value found 4.08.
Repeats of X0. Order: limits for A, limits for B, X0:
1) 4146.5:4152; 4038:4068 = 2.83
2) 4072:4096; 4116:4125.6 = 4.81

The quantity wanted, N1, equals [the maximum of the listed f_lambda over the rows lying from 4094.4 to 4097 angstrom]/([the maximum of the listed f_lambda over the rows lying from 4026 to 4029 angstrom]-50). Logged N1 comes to -0.0476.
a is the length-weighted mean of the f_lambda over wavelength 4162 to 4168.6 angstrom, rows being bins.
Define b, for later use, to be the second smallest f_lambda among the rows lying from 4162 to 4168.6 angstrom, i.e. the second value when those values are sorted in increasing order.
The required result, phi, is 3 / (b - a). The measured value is -30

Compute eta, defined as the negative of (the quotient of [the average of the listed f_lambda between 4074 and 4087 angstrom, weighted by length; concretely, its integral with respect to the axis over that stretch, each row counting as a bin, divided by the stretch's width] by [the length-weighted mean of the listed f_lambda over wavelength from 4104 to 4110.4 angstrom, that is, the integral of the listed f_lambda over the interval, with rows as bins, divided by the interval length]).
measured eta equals -1.04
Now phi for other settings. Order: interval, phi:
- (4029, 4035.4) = -106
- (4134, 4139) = -138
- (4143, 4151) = -52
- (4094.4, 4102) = -89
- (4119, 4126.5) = -66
